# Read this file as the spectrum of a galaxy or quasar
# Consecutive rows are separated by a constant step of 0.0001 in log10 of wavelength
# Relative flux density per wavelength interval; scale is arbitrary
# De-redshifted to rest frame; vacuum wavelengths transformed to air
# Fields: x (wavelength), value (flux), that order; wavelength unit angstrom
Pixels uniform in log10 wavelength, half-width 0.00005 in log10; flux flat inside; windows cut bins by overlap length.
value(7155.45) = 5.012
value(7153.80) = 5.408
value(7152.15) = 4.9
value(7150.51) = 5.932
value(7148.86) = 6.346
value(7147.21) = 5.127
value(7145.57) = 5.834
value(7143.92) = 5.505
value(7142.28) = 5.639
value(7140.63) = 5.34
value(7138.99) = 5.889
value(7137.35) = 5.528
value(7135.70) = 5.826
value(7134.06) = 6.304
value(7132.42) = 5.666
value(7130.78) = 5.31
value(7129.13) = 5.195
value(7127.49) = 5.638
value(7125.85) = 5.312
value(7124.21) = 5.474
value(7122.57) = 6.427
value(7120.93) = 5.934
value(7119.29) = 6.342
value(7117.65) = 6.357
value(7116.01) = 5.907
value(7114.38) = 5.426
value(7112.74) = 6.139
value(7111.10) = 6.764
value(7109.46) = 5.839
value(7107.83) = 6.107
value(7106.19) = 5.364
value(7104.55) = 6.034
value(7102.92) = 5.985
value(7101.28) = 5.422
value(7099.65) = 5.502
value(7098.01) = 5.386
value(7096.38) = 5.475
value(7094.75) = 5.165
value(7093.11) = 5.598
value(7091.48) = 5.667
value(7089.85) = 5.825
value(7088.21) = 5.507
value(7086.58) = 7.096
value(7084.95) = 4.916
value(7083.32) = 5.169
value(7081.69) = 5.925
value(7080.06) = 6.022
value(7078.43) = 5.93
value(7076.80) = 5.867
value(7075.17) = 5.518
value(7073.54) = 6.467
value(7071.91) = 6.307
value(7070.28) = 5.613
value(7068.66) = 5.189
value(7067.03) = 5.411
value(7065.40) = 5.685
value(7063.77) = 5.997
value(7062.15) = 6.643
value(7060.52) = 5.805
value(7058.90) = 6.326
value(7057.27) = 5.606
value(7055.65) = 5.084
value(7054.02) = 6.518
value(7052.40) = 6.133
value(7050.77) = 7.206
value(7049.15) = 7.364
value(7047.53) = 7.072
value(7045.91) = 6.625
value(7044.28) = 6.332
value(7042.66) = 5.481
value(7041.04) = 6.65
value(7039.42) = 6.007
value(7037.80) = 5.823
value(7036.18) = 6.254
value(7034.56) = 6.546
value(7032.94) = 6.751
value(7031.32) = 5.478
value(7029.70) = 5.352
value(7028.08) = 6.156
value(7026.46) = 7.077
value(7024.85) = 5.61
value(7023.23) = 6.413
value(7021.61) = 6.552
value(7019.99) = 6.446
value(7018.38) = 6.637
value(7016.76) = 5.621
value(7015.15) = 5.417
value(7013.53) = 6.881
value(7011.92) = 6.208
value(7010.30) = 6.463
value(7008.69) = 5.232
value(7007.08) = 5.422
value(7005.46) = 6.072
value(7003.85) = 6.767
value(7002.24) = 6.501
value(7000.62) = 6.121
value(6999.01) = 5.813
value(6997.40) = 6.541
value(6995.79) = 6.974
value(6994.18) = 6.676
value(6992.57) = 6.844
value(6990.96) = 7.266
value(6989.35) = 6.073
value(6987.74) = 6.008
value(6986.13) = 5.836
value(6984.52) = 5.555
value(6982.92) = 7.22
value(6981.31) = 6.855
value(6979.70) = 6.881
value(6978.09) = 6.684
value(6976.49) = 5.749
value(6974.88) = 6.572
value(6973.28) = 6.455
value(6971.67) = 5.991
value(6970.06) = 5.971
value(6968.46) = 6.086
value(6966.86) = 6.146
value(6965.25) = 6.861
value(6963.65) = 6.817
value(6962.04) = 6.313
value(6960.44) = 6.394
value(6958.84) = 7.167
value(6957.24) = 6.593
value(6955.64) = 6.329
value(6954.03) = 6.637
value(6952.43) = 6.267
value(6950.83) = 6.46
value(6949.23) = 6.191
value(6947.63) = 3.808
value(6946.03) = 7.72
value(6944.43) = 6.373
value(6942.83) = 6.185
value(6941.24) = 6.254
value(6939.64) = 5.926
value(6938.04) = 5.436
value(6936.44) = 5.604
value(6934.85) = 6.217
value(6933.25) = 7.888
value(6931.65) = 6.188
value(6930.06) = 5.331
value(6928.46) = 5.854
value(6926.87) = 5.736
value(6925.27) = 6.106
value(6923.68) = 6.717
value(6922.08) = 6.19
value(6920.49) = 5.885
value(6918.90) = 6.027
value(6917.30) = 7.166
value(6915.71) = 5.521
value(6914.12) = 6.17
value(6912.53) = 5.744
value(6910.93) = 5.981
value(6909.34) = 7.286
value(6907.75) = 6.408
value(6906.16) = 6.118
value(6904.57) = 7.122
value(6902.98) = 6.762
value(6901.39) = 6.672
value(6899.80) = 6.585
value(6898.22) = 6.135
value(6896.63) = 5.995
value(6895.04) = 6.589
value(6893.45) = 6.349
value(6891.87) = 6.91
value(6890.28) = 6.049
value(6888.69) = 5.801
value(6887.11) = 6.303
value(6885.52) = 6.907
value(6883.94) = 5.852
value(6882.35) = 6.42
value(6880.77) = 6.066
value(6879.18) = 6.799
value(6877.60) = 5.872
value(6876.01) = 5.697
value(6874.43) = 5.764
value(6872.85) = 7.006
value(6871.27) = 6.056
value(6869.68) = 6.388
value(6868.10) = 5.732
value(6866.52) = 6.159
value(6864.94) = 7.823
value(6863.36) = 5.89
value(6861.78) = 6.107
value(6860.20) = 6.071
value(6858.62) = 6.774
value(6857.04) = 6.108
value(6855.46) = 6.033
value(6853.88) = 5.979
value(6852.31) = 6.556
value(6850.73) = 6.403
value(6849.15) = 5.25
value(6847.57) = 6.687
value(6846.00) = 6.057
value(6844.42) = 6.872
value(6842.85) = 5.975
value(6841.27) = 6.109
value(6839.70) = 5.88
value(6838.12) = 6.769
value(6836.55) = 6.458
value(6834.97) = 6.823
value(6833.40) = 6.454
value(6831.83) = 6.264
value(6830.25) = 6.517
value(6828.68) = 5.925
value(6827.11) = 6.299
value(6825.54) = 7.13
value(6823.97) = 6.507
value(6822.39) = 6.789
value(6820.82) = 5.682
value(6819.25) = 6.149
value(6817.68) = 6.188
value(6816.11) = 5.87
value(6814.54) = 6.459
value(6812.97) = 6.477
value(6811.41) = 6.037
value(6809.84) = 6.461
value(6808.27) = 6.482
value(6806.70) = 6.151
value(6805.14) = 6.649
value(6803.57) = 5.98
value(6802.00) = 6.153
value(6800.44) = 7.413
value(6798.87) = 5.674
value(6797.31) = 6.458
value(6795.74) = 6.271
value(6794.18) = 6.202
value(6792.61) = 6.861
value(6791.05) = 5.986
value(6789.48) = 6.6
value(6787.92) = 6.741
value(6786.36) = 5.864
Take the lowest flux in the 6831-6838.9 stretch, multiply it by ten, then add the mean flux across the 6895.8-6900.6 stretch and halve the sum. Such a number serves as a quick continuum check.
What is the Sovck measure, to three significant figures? 34.4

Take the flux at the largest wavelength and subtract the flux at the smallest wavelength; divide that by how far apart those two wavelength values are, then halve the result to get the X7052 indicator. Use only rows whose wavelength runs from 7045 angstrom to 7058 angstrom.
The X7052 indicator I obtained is -0.04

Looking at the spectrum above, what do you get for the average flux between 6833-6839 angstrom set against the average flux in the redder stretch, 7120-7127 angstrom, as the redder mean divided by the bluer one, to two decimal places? 0.87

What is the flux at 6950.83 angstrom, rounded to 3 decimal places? 6.460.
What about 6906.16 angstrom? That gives 6.118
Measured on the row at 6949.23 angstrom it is 6.191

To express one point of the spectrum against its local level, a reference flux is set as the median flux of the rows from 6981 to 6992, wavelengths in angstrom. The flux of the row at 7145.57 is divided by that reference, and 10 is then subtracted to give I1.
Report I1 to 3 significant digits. -9.04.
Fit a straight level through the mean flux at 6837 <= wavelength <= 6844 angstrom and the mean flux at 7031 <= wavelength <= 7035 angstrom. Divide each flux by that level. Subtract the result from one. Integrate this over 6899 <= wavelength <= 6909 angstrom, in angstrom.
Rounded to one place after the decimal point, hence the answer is -0.6 angstrom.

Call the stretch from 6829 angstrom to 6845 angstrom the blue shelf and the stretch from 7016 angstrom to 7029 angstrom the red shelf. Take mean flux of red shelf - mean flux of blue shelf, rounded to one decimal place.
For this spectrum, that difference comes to -0.1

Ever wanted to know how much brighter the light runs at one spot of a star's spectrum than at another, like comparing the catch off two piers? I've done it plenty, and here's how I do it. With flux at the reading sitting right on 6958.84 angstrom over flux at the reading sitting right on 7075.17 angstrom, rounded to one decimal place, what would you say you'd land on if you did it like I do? 1.3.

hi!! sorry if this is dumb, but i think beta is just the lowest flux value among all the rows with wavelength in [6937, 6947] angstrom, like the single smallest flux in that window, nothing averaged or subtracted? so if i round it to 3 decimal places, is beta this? 5.436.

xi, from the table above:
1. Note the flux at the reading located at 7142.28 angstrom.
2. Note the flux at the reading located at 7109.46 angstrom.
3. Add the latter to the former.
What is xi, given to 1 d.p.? 11.5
